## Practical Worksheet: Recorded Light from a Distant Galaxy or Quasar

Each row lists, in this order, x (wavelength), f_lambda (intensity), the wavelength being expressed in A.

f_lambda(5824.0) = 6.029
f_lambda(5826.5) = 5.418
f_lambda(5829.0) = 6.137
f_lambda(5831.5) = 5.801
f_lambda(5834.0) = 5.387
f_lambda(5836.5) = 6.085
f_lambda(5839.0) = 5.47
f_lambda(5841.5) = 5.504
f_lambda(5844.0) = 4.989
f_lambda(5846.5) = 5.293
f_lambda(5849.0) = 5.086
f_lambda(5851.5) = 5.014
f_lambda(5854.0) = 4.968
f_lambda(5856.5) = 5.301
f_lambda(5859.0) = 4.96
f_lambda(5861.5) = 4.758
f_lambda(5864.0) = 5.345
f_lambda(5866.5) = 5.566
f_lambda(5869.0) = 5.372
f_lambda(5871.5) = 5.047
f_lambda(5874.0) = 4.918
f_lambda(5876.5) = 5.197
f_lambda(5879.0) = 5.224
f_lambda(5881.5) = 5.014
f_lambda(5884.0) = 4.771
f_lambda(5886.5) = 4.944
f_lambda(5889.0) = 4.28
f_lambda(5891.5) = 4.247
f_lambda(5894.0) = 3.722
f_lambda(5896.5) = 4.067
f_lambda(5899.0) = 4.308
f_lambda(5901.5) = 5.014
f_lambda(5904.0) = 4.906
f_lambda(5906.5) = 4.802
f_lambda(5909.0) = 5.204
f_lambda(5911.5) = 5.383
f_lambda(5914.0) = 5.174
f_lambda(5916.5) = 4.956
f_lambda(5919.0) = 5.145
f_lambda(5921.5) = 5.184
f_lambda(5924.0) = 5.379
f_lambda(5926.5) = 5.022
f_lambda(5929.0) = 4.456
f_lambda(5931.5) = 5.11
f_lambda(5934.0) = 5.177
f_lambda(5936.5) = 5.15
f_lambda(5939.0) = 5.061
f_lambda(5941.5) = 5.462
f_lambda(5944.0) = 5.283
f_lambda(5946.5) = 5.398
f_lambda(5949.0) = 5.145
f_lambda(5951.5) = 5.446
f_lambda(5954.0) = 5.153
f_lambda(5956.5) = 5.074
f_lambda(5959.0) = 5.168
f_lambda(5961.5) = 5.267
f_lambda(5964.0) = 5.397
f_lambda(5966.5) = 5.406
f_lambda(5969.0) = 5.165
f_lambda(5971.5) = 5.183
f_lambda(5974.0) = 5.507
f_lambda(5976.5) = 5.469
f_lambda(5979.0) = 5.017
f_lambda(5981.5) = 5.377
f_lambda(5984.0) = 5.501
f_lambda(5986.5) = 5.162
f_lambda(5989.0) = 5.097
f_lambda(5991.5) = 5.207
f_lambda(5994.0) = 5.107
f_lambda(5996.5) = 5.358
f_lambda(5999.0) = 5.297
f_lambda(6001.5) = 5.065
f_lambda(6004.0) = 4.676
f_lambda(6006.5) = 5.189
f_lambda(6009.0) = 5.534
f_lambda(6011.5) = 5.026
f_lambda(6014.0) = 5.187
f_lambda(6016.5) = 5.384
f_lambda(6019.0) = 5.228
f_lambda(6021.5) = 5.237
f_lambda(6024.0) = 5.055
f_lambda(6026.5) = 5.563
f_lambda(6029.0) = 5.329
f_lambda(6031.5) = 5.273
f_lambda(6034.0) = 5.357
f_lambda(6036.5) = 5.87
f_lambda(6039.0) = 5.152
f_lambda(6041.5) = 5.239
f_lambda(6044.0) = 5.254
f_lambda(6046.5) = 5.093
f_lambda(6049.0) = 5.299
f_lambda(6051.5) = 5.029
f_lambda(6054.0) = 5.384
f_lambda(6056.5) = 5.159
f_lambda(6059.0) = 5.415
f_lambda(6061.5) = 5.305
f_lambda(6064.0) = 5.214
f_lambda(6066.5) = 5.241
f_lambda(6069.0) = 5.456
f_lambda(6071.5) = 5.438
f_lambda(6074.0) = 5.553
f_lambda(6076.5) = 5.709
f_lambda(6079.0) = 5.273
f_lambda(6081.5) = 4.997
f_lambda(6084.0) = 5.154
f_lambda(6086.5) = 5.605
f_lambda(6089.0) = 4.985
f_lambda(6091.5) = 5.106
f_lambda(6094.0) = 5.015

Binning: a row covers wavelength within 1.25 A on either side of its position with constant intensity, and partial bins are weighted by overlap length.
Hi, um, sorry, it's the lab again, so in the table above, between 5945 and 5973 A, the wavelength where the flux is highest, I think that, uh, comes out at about 5951.5 A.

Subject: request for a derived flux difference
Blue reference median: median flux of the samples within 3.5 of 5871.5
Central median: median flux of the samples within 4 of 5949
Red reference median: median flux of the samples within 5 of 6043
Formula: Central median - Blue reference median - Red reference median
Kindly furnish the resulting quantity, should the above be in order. -4.8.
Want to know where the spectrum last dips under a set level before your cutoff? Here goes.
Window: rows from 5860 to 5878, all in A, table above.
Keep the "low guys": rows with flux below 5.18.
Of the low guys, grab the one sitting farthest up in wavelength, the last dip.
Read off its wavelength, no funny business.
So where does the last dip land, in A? 5874.0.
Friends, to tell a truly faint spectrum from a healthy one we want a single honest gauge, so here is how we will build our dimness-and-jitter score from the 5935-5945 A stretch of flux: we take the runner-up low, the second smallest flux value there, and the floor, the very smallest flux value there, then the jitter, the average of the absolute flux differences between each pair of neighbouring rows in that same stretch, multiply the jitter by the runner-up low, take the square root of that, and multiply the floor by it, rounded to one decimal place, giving 5.4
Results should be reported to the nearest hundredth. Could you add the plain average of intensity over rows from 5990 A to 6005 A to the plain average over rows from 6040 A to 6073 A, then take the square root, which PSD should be 3.22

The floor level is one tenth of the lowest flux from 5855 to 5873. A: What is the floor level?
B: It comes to 0.476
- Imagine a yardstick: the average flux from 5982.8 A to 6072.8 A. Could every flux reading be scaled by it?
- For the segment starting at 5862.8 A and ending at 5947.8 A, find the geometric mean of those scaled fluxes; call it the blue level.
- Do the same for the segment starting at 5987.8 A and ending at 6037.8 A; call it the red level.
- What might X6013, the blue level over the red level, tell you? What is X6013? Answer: 0.95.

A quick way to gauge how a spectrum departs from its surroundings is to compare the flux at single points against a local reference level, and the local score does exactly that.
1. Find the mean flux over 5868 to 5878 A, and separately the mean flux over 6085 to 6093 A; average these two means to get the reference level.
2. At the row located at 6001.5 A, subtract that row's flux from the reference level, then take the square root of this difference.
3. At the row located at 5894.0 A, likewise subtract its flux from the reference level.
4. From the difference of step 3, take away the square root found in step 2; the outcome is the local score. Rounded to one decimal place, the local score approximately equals 1.1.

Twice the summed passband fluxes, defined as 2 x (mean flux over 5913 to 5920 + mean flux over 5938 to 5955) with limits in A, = 20.74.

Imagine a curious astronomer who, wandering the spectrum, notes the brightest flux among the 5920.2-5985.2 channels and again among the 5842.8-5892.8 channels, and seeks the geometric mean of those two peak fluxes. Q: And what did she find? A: 5.54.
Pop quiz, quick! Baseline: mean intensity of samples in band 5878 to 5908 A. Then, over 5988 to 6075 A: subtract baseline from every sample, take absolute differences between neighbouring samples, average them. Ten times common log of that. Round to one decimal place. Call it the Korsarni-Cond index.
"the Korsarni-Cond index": -6.6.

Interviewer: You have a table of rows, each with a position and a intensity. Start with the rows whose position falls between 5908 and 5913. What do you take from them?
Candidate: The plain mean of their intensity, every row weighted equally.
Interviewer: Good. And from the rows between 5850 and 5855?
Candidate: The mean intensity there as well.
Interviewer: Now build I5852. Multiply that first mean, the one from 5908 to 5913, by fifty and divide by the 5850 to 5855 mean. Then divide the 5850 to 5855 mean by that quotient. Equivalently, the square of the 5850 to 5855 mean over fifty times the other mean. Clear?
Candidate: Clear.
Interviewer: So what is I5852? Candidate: 0.094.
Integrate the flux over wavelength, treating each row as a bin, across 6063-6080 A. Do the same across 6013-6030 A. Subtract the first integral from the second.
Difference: -2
